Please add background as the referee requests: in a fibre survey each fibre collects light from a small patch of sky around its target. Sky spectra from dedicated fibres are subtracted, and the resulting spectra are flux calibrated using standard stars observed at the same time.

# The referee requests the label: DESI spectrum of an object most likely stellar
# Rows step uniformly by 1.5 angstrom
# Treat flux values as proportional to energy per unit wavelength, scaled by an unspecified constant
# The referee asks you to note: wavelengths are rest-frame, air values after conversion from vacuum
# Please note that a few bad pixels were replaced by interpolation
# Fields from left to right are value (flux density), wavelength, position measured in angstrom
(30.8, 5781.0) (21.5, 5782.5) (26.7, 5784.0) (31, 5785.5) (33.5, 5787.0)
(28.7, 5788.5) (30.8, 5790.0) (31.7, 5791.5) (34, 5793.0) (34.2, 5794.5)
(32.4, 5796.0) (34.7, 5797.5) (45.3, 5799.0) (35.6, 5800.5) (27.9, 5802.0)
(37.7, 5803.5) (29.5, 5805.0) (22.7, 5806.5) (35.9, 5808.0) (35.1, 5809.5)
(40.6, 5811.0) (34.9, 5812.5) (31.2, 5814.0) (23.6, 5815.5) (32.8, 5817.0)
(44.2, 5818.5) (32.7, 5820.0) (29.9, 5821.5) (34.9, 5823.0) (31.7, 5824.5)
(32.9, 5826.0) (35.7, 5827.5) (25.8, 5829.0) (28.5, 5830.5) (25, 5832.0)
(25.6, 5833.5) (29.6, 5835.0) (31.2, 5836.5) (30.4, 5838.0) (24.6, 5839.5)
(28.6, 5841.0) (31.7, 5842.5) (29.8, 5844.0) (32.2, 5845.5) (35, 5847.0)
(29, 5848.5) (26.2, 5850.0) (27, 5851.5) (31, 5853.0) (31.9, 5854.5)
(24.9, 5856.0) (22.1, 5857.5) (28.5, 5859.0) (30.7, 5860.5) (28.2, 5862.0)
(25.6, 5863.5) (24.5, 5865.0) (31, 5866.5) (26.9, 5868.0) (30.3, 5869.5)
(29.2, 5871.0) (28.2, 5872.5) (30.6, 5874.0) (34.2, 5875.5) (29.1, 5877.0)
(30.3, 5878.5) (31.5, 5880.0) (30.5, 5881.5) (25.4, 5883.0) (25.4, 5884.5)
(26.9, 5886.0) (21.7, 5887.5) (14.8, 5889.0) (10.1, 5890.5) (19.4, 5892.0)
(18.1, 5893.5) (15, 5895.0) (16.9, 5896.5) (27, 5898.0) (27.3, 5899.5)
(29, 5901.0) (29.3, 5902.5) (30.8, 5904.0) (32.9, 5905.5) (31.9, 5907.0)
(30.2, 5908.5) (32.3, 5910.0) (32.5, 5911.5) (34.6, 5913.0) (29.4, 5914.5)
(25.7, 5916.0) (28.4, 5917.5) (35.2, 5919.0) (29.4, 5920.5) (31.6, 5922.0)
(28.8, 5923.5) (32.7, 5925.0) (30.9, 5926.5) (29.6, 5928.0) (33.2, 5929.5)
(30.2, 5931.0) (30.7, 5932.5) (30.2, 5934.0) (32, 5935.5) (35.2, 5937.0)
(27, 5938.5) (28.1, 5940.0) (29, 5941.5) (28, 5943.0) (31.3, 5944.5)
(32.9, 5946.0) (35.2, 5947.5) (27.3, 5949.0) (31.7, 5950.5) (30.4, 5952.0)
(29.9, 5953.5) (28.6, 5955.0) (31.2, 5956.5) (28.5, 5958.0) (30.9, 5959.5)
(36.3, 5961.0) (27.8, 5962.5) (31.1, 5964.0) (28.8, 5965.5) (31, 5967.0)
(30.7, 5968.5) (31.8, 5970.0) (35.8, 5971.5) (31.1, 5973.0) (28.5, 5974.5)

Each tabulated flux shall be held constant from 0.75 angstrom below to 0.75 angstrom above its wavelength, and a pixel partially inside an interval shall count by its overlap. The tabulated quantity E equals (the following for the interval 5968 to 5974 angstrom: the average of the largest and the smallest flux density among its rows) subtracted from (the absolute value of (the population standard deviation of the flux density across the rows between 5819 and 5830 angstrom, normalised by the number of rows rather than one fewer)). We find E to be -30.2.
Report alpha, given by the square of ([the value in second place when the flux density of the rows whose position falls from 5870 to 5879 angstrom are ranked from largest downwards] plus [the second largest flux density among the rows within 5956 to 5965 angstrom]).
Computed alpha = 3819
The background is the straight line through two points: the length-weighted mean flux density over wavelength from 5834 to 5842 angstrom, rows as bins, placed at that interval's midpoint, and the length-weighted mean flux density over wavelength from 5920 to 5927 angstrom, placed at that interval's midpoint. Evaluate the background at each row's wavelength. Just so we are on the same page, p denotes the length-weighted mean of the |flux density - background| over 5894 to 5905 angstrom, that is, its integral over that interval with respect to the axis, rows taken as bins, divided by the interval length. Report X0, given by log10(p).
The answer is 0.73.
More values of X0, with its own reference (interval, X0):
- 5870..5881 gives 0.15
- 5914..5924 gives 0.39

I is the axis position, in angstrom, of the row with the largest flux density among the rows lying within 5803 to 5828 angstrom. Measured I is 5818.5 angstrom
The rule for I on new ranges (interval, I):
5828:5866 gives 5847.0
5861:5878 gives 5875.5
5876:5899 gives 5880.0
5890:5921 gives 5919.0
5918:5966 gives 5961.0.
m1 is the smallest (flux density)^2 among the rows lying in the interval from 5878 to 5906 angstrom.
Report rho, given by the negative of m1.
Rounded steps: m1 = 102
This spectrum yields -102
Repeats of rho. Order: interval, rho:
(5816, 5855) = -605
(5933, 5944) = -729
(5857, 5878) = -488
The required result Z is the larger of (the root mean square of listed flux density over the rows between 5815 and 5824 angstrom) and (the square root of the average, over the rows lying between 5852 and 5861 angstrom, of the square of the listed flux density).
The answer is 33.6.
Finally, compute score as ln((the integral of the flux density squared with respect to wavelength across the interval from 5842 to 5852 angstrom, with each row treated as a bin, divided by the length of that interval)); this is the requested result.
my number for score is 6.82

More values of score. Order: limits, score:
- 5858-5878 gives 6.74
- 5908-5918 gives 6.84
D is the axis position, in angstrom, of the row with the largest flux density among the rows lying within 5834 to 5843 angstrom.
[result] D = 5842.5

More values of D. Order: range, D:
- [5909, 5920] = 5919.0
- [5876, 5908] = 5905.5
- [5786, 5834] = 5799.0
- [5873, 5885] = 5875.5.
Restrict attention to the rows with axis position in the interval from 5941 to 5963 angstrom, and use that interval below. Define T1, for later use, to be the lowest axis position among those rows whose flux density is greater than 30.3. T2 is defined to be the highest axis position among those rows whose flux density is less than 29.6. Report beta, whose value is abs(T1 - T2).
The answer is 18.0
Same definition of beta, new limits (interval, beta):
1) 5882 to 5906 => 1.5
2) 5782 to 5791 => 3.0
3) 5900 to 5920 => 13.5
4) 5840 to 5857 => 13.5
